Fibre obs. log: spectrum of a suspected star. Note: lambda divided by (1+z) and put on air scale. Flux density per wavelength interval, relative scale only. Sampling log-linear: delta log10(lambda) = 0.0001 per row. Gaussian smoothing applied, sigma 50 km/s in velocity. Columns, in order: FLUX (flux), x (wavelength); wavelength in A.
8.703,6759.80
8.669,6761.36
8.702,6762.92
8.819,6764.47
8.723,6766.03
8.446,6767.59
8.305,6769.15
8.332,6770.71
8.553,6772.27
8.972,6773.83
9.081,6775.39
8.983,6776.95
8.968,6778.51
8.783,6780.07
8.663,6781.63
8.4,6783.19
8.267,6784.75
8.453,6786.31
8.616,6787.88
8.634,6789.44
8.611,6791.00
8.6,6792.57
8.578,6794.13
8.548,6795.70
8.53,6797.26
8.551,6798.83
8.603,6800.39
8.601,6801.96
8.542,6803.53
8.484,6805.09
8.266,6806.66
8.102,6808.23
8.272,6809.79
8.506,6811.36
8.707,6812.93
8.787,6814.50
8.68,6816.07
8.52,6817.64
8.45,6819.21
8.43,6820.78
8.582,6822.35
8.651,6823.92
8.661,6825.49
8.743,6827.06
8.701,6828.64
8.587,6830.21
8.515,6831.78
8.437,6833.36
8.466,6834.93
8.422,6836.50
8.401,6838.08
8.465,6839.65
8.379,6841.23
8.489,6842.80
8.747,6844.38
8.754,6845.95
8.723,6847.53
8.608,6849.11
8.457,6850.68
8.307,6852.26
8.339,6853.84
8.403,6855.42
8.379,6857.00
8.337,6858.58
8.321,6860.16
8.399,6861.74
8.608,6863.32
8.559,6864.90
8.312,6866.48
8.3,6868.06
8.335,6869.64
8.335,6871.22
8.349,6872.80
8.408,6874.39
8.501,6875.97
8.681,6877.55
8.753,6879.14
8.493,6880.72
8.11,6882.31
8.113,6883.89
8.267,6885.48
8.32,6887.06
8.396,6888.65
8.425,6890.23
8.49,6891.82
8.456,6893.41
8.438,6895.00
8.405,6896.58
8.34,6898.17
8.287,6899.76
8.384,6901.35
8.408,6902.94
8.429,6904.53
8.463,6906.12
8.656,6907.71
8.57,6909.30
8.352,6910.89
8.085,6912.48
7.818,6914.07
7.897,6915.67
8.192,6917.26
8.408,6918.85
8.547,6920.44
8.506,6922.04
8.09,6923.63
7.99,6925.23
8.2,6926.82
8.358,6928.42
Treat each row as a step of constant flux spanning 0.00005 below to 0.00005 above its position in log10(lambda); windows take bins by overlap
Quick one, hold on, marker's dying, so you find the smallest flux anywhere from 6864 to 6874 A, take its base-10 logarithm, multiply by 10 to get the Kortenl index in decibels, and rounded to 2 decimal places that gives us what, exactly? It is 9.19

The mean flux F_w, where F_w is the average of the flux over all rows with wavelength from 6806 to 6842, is 8.51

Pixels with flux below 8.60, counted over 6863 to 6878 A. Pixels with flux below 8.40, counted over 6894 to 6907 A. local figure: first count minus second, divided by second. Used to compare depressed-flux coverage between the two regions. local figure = 1.7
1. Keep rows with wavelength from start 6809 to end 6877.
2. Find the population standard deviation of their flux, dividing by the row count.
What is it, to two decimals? 0.15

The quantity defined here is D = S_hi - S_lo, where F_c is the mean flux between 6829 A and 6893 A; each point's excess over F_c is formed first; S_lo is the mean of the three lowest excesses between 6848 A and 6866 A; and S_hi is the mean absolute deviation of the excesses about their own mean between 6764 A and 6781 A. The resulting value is 0.35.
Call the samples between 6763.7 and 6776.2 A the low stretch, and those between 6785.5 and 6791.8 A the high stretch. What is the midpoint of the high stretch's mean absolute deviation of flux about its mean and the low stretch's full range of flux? 0.42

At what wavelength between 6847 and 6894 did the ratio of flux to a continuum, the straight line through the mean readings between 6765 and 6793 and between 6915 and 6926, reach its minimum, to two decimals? 6882.31 A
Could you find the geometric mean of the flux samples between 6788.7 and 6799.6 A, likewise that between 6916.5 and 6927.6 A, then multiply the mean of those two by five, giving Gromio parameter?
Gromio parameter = 42.1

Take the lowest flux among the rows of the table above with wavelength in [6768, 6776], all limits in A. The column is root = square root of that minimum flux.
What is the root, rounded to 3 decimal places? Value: 2.882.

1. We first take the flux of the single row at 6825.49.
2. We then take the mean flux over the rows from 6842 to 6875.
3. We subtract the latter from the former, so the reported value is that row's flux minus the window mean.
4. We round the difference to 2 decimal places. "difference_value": 0.21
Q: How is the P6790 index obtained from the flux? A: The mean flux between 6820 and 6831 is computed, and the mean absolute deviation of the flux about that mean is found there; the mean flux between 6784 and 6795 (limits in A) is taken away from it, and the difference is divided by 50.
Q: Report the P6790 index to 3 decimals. -0.169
